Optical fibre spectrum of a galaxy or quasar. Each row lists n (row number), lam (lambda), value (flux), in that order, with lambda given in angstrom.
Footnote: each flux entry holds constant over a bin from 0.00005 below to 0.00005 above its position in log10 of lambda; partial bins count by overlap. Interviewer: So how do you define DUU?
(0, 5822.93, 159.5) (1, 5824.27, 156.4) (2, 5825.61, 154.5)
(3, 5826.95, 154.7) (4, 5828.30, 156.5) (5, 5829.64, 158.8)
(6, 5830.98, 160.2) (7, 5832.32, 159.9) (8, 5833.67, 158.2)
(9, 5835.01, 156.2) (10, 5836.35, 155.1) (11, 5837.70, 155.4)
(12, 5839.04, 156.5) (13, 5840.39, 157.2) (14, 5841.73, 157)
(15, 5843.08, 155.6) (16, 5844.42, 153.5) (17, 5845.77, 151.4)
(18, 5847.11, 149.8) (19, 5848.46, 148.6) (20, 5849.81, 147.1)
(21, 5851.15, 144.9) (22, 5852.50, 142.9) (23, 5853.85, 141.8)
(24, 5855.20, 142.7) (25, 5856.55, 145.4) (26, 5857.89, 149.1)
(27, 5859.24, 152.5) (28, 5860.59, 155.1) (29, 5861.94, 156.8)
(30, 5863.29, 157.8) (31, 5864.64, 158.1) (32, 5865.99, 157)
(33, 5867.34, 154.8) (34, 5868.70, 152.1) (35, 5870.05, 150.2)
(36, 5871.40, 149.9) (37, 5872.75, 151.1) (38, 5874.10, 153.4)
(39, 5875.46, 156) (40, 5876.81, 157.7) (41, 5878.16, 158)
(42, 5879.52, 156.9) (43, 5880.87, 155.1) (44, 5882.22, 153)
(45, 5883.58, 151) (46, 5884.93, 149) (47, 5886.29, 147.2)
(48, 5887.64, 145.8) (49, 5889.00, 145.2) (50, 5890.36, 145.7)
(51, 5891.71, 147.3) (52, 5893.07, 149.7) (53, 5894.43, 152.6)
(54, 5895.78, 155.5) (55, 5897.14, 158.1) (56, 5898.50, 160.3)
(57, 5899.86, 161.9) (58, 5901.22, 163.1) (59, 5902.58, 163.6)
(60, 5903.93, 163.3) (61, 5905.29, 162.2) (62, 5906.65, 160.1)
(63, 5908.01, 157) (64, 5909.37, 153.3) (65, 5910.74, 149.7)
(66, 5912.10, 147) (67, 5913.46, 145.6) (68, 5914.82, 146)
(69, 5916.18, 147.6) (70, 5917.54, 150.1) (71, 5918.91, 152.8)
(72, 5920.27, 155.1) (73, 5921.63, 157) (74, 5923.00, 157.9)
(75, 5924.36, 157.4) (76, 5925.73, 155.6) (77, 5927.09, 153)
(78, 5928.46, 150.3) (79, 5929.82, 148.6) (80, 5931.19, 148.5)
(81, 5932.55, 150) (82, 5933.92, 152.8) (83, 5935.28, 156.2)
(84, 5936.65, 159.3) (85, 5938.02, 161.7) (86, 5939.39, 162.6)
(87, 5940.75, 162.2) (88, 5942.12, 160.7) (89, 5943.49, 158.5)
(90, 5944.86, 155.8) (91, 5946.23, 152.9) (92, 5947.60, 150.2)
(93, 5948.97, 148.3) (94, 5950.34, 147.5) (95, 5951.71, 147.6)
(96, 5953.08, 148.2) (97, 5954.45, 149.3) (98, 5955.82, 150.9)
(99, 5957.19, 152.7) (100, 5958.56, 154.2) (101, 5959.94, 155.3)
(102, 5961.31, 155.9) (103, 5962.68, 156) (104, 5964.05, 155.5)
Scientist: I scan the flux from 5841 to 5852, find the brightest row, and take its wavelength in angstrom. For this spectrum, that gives 5841.73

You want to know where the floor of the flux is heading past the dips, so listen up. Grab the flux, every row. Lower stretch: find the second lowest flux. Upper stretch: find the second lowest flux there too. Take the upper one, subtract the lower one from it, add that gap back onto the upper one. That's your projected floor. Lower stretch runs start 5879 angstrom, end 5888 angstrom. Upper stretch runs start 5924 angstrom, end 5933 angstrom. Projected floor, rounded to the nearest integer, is 150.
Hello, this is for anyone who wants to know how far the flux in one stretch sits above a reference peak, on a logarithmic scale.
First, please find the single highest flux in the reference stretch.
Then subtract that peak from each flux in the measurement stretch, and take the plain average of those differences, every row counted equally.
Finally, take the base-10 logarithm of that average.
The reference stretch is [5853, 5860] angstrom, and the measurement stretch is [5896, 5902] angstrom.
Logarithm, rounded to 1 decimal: 0.9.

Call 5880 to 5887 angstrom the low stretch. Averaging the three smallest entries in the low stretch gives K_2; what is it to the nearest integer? 149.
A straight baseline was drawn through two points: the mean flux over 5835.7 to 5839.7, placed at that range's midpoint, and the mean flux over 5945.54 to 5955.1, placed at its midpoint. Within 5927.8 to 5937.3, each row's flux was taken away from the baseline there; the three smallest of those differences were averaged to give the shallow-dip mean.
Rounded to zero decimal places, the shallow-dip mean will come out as -6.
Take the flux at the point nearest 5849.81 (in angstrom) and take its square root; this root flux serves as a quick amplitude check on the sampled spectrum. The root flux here 12.1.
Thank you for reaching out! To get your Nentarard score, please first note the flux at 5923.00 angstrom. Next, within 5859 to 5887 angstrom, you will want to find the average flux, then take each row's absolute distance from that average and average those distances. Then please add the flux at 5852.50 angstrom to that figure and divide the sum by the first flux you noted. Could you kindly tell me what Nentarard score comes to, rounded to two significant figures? 0.92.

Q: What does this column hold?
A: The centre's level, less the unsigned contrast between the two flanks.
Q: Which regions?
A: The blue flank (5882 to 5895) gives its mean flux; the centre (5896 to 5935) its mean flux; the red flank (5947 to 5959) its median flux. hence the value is 154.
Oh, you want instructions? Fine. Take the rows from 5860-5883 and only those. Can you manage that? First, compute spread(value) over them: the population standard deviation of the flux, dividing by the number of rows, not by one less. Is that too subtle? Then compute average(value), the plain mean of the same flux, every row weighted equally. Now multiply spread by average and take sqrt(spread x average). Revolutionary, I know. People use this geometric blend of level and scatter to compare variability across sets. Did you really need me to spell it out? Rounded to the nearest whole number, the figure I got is 20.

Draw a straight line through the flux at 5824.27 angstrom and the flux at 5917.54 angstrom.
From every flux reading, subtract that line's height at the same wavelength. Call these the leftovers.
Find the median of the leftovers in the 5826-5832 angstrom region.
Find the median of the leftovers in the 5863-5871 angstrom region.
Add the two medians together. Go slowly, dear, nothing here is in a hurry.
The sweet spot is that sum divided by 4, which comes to 0.98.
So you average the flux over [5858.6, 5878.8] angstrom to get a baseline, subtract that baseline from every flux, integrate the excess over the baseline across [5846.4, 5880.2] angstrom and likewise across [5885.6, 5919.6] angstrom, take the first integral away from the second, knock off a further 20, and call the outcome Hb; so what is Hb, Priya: 35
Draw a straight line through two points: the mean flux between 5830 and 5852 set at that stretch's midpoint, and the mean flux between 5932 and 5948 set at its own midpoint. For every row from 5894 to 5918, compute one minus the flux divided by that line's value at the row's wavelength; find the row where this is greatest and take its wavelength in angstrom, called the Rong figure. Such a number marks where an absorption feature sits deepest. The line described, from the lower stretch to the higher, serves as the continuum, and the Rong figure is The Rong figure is 5913.46 angstrom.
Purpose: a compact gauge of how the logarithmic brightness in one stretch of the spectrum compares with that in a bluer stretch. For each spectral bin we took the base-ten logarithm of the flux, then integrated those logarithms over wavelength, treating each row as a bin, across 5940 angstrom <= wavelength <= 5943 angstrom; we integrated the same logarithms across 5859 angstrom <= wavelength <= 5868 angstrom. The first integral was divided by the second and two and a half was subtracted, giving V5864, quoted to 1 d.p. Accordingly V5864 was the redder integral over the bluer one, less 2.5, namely -2.2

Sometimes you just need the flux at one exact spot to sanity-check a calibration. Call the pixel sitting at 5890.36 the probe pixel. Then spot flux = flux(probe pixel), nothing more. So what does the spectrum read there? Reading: 145.7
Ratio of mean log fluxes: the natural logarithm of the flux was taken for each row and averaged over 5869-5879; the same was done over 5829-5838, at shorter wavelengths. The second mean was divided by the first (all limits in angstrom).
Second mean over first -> 1.01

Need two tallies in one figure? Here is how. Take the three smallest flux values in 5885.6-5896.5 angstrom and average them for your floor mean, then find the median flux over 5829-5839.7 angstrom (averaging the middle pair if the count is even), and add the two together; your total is 303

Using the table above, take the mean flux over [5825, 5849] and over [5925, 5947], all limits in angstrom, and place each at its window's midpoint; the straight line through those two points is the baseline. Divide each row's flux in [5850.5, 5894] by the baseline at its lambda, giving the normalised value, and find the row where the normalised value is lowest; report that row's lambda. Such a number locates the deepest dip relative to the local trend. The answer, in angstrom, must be 5853.85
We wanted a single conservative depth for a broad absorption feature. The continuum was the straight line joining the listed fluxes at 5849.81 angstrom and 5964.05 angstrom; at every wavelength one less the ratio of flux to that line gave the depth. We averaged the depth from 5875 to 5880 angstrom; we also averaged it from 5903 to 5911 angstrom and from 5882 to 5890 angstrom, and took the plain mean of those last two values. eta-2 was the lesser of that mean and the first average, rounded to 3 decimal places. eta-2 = -0.054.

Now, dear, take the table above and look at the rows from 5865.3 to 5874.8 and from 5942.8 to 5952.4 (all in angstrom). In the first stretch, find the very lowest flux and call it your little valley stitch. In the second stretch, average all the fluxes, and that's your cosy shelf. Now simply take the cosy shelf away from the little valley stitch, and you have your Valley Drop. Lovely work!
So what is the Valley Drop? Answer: -1.6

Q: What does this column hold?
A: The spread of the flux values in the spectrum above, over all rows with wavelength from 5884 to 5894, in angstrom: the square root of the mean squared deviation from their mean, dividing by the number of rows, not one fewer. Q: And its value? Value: 1.6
